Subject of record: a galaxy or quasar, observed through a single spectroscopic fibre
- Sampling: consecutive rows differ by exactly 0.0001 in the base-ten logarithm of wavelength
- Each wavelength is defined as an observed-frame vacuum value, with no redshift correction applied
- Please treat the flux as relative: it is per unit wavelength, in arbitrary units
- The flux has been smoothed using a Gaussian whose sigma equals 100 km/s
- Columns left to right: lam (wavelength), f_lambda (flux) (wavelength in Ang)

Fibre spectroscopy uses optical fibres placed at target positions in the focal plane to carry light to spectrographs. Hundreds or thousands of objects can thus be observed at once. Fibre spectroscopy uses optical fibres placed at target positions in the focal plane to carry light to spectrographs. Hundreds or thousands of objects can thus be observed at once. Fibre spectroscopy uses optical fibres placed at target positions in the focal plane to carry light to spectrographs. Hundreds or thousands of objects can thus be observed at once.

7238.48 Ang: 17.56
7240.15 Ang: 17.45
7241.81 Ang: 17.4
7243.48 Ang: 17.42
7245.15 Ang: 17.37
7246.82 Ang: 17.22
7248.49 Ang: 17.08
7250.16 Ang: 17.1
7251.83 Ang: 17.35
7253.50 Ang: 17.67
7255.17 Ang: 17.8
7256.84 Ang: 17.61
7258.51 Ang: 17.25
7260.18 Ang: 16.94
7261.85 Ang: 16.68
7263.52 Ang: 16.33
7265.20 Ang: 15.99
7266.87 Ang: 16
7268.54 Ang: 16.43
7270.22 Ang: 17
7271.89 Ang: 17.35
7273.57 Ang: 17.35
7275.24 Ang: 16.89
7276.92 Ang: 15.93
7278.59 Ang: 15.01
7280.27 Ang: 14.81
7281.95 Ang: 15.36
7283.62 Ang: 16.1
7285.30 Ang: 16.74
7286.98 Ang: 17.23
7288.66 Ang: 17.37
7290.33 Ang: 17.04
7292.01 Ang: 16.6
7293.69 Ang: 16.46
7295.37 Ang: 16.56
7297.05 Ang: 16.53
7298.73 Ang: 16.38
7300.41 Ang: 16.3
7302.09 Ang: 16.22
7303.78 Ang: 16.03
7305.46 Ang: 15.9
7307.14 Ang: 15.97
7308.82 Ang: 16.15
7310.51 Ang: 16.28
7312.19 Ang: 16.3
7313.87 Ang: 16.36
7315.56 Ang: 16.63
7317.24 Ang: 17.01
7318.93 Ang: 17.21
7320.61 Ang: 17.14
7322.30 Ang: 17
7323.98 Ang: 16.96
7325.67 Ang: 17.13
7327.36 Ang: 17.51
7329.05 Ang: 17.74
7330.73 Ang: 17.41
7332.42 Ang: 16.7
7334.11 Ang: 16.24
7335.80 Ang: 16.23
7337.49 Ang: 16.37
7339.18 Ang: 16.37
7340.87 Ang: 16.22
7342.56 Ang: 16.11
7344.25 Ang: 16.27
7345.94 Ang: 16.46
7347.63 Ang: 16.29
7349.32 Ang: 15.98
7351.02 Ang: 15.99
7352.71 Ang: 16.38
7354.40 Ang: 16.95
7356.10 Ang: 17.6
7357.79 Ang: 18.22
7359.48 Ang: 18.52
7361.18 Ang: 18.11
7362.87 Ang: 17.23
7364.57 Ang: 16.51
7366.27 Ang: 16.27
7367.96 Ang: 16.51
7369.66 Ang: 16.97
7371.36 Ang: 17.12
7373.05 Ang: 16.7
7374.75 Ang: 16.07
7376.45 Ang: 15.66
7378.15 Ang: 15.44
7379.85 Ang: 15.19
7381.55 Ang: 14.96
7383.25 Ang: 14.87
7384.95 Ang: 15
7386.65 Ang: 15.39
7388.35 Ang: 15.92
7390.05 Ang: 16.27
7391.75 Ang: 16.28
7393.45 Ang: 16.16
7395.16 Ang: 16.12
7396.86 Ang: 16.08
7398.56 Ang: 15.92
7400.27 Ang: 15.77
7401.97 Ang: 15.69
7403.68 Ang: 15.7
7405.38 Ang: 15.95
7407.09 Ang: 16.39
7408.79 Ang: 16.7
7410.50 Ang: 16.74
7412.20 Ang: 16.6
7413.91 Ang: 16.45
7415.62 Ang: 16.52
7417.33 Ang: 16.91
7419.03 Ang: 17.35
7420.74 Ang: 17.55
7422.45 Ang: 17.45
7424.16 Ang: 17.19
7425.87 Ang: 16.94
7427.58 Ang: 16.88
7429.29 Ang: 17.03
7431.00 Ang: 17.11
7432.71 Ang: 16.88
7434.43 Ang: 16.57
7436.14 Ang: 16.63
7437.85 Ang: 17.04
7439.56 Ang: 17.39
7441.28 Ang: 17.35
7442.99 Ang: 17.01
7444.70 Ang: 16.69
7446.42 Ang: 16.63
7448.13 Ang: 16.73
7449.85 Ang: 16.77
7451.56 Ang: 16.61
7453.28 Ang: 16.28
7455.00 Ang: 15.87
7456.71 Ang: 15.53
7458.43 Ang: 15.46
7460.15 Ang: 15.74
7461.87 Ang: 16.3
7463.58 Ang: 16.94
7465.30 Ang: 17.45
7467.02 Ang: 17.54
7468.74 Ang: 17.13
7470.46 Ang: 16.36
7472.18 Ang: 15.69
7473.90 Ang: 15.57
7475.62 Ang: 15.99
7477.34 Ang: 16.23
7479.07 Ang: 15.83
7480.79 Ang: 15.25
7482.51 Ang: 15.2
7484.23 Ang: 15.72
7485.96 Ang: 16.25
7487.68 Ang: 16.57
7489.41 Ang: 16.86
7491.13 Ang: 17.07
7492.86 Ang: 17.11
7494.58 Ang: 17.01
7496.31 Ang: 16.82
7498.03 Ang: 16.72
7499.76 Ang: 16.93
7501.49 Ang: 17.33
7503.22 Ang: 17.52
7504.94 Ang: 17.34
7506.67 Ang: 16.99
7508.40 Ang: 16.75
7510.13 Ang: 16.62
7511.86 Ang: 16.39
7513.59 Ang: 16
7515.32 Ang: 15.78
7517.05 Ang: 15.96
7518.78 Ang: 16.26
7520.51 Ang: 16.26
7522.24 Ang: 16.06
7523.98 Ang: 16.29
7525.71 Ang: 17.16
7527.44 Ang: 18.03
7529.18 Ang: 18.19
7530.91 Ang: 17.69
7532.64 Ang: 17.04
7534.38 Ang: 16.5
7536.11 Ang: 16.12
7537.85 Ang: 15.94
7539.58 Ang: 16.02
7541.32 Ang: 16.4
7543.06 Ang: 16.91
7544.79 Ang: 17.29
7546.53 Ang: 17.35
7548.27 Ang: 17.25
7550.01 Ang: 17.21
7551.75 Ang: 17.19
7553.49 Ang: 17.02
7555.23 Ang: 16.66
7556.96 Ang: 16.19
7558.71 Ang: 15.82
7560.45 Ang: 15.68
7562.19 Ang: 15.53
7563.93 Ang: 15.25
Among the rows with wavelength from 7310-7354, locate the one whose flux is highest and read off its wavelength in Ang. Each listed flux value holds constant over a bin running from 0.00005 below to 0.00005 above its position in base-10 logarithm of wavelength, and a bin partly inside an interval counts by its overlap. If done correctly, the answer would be 7329.05 Ang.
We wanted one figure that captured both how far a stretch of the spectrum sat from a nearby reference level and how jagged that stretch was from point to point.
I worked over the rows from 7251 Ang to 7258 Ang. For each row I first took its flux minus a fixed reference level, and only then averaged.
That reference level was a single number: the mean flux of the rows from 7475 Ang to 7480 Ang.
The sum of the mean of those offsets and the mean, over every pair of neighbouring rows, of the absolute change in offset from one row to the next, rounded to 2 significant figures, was 1.8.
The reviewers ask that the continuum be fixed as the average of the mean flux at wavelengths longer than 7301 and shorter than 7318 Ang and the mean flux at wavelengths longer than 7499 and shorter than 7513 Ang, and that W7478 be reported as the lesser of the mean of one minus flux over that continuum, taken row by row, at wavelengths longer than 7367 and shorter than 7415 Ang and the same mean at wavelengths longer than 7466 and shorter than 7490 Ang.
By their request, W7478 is 0.03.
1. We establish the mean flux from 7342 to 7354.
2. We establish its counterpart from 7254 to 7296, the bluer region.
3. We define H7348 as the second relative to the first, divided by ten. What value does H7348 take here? 0.102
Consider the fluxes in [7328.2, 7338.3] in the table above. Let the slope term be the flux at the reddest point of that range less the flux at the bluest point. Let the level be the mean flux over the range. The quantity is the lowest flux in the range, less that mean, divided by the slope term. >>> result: 0.40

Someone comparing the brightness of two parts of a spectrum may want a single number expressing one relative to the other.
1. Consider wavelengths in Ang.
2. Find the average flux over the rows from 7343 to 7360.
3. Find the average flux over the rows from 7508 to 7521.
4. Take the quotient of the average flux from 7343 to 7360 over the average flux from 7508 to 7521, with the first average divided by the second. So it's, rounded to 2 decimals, 1.04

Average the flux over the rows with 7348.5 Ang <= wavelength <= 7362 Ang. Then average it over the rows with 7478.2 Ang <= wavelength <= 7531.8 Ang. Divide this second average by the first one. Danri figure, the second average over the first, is 0.967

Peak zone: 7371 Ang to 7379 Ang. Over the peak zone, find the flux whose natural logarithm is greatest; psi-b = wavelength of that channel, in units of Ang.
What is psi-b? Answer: 7371.36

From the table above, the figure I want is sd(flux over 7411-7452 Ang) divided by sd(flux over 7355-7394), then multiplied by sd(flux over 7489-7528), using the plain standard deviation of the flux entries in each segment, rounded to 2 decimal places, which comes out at 0.17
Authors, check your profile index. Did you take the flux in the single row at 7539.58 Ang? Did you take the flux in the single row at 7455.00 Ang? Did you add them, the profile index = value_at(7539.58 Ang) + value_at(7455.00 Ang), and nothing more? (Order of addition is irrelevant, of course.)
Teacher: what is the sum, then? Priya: 31.9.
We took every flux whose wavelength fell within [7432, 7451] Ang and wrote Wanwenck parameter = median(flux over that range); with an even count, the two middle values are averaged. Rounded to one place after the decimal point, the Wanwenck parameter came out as 16.8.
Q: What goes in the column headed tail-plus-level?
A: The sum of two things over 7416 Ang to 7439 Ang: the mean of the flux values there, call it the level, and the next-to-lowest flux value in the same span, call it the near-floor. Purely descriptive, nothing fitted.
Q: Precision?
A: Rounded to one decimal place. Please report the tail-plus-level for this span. 33.7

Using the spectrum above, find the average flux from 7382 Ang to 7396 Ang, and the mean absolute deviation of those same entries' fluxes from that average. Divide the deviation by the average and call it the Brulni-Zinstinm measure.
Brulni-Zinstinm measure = 0.032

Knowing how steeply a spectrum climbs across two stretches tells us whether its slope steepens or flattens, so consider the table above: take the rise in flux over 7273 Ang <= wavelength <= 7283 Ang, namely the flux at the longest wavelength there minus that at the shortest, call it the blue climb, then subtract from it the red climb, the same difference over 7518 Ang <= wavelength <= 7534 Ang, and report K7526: -2.8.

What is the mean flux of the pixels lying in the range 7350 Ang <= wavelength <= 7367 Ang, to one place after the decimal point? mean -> 17.2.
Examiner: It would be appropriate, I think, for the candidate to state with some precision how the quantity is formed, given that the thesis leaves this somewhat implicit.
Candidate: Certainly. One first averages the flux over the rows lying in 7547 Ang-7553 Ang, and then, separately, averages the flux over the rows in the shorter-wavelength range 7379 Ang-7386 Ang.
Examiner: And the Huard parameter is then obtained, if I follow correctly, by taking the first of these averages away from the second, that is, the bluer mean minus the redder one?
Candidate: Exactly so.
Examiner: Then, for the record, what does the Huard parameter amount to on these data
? -2.2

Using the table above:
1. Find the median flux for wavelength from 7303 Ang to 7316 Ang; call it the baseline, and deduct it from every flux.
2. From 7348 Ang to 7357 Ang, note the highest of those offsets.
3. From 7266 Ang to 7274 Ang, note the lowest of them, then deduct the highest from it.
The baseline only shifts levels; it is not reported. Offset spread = -1.6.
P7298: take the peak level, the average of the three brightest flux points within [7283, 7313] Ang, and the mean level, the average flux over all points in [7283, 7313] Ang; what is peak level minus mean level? 0.76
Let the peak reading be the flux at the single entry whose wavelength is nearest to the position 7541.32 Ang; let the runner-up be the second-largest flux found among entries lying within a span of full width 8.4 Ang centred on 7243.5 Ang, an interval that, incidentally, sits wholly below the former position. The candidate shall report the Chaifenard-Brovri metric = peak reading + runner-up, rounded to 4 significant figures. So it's 33.82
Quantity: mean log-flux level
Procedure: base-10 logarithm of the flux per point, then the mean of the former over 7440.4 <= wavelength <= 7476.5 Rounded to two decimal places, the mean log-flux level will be 1.22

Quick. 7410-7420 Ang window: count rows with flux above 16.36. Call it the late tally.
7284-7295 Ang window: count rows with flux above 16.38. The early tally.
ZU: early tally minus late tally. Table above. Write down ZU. 0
